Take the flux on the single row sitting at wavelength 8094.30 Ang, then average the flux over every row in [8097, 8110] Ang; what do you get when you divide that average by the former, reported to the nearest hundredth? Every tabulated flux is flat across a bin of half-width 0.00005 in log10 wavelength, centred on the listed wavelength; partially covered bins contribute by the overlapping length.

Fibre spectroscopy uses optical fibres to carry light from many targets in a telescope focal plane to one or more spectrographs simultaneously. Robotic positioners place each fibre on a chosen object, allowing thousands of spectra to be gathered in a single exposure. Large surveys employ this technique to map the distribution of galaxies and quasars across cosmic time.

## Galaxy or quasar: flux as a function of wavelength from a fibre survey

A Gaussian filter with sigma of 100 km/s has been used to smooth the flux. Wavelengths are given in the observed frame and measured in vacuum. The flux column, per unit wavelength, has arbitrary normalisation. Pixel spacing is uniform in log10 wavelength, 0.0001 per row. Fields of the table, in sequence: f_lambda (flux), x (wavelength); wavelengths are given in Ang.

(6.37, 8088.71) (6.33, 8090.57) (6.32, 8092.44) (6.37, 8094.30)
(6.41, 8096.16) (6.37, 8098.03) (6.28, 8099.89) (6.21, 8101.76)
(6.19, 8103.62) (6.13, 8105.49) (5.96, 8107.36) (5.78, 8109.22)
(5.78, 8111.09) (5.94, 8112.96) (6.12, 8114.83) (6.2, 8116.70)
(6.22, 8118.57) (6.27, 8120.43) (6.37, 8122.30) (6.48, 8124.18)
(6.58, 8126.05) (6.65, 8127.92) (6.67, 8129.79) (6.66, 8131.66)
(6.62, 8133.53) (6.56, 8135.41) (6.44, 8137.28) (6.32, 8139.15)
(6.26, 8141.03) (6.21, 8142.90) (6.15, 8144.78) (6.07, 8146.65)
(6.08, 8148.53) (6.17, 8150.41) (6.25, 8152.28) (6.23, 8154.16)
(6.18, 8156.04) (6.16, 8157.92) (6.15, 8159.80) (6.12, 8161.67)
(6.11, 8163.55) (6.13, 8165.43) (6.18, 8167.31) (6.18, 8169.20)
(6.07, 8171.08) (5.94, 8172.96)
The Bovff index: 0.96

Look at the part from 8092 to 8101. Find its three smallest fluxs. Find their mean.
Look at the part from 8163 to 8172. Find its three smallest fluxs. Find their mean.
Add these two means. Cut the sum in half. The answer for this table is 6.2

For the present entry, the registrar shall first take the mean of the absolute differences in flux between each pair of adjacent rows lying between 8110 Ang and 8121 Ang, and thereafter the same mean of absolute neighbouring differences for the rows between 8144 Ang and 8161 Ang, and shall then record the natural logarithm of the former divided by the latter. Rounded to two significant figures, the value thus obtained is 0.78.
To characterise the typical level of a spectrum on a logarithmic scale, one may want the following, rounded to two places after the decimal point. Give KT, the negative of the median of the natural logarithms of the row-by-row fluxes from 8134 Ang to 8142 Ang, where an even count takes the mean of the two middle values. -1.85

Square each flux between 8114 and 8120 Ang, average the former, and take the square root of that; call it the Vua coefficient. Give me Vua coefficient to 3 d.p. 6.180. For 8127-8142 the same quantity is 6.524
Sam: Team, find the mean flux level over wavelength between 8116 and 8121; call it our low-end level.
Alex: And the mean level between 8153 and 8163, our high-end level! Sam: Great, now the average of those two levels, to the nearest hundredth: 6.20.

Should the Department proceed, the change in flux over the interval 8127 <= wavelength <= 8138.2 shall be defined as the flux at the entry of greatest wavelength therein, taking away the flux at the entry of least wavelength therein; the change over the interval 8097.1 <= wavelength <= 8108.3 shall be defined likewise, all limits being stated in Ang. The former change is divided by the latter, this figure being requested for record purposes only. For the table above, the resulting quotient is 0.5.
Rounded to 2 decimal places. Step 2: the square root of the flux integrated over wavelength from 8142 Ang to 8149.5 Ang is 6.78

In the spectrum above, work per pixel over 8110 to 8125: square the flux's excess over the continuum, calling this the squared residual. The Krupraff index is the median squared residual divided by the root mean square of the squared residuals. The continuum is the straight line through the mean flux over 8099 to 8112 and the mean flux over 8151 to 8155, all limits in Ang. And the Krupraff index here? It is 0.38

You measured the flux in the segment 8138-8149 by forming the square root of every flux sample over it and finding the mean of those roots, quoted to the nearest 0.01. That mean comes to 2.49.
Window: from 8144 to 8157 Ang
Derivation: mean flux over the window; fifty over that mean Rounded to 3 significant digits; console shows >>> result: 8.12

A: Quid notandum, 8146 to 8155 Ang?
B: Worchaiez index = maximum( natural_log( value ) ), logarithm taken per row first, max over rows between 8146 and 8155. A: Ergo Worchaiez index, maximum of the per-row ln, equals 1.83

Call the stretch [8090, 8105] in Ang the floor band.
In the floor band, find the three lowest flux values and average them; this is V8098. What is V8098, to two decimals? 6.23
